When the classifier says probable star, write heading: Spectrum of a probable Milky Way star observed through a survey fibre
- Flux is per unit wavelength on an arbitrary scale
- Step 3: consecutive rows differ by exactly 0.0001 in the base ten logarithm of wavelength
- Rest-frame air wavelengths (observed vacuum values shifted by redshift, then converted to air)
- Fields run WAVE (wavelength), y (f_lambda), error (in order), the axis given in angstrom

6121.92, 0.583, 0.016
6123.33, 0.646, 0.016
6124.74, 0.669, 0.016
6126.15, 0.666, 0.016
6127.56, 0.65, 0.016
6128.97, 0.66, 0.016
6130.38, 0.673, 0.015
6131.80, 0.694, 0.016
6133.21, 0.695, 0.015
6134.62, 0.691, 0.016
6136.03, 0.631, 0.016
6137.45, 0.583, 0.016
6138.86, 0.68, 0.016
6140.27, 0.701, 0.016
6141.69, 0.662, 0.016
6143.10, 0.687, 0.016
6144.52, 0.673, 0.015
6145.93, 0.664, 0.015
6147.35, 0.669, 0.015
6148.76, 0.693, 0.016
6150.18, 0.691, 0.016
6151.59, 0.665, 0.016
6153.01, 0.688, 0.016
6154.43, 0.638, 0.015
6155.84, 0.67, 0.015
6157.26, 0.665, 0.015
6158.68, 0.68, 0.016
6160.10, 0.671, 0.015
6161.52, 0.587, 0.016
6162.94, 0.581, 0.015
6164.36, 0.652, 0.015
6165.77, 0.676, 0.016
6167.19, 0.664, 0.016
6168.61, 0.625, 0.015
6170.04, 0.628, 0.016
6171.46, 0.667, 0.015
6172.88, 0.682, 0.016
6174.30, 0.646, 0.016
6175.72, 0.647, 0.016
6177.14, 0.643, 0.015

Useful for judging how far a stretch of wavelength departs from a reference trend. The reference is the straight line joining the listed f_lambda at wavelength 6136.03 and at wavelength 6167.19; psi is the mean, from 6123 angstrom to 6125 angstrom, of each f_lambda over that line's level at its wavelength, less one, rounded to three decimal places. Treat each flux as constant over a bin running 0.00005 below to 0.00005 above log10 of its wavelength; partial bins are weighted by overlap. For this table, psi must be 0.063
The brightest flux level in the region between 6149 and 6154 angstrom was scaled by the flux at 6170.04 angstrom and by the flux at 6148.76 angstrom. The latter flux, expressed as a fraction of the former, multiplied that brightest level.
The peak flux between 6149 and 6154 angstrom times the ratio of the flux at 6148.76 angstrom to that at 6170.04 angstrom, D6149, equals 0.76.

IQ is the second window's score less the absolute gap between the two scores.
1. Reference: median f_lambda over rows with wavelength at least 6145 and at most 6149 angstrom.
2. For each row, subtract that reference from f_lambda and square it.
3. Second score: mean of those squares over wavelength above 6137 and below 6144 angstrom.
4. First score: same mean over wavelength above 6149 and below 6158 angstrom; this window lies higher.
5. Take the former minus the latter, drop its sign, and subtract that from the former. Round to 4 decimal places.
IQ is 0.0003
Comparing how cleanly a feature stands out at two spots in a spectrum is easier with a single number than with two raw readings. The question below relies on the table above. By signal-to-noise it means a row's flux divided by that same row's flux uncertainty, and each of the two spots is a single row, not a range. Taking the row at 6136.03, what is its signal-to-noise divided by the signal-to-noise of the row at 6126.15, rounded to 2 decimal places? 0.95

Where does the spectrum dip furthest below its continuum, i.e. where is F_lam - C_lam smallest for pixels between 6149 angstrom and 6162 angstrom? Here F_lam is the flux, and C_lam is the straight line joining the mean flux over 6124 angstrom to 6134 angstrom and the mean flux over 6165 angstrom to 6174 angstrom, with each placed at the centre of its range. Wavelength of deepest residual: 6161.52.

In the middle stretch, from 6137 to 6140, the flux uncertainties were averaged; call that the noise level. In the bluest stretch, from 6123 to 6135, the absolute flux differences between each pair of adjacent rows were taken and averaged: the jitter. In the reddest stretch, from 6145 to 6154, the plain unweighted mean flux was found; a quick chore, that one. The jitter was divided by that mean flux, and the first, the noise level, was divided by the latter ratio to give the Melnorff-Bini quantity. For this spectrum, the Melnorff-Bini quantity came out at 1.0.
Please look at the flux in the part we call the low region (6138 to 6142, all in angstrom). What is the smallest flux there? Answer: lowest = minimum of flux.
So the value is 0.662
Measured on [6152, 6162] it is 0.587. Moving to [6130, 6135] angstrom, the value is 0.673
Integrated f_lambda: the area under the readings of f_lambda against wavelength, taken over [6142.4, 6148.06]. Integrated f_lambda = 3.811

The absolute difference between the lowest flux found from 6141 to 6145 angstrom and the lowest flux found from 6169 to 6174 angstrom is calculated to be 0.034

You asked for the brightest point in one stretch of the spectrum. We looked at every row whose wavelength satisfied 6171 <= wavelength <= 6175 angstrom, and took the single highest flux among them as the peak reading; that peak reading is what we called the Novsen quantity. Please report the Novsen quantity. 0.682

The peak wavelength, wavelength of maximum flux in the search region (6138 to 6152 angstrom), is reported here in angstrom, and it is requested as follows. 6140.27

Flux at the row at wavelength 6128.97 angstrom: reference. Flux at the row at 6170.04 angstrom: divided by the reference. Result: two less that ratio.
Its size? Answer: 1.05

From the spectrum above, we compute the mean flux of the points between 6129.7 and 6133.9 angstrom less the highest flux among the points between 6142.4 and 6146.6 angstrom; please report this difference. 0.00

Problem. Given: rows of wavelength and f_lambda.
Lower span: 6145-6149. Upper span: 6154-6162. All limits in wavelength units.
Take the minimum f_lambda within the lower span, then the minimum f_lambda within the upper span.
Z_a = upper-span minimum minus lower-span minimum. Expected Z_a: -0.08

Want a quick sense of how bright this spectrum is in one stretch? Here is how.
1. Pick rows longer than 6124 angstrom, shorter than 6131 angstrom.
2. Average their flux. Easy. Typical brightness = 0.664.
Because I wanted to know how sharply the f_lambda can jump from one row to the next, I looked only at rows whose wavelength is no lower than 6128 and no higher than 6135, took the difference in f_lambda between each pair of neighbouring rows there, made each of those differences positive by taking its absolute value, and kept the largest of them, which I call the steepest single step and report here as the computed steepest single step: 0.021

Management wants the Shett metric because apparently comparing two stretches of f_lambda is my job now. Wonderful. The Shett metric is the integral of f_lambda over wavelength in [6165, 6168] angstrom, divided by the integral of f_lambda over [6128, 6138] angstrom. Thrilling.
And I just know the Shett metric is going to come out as 0.3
